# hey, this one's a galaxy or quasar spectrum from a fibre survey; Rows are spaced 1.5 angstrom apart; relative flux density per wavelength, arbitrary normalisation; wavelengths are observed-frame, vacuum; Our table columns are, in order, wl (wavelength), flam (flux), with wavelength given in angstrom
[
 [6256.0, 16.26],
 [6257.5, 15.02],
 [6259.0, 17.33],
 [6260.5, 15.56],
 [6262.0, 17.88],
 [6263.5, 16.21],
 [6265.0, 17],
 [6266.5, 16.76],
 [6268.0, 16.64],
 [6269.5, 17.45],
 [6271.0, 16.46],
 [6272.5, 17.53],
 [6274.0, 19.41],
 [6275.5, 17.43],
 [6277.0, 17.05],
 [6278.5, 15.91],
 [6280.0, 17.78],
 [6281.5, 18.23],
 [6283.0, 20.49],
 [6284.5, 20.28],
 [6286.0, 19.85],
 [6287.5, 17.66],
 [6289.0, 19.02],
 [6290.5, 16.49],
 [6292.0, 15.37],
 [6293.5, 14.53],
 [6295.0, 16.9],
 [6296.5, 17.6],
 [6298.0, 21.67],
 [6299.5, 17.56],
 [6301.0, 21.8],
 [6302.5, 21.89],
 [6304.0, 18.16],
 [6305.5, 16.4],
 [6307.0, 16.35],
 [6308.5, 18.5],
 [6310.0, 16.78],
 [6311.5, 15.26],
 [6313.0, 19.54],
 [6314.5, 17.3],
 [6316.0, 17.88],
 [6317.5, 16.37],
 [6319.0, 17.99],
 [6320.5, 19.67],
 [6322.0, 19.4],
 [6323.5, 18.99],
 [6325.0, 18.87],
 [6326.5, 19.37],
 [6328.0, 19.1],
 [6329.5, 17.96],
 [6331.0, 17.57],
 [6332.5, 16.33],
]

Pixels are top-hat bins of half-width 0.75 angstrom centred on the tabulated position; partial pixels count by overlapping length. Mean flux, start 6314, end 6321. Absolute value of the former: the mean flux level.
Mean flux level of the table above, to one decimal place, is 17.8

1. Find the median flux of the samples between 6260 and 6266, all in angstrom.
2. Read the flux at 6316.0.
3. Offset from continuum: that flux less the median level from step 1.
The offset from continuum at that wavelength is 1.3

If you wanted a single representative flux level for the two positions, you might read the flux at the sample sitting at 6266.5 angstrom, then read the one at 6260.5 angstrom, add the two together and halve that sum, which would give 16.2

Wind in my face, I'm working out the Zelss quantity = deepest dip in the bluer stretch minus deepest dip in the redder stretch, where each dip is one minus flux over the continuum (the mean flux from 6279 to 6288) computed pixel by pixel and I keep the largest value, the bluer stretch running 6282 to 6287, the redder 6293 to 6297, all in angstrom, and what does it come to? -0.3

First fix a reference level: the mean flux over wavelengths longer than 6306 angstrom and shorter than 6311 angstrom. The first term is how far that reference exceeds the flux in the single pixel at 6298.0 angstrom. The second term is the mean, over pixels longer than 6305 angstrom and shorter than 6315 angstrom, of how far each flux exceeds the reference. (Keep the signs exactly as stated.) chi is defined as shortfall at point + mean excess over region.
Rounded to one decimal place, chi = -4.5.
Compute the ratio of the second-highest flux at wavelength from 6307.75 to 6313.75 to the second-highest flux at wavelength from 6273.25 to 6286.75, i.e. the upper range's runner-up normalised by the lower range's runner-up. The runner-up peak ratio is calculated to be 0.91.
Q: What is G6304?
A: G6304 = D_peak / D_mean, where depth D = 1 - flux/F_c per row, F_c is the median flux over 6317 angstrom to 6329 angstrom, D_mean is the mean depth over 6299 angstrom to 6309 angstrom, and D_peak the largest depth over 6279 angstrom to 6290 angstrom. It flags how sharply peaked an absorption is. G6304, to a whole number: 4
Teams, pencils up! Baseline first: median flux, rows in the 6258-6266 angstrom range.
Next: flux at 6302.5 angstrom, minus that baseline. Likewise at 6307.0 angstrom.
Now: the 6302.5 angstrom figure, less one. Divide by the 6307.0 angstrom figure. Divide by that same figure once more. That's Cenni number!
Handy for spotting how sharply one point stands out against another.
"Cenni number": 9.2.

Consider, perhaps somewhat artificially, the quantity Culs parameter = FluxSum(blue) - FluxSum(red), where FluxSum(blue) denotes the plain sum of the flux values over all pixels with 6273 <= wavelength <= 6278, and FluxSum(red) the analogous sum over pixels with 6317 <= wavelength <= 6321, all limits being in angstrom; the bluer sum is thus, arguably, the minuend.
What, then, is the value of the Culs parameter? 0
